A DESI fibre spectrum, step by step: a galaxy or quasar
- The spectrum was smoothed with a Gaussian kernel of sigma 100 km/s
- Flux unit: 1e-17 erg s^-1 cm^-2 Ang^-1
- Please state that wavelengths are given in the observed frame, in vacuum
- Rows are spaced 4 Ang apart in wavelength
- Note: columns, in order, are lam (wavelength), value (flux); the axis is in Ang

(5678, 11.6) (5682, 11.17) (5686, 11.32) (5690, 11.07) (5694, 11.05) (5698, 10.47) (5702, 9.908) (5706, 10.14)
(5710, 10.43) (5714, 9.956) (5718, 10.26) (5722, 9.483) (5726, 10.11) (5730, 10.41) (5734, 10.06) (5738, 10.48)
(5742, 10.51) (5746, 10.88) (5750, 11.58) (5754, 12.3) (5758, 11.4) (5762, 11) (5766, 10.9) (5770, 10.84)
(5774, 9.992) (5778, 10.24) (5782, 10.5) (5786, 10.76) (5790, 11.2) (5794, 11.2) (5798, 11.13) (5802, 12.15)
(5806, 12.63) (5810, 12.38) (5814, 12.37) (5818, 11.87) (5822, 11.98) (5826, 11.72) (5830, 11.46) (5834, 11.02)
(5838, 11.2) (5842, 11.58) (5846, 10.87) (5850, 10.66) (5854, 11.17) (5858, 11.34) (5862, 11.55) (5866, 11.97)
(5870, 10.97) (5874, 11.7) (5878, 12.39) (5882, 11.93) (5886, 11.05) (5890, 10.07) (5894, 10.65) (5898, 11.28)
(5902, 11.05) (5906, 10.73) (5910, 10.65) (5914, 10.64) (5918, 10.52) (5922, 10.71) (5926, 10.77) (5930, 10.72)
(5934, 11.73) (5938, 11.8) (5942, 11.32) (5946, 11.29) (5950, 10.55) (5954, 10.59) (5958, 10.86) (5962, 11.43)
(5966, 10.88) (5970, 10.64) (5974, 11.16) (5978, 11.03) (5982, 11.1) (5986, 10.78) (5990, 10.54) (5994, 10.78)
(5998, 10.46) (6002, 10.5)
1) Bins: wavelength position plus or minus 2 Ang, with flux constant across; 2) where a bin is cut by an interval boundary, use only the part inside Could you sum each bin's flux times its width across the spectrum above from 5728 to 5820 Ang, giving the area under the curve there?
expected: 1027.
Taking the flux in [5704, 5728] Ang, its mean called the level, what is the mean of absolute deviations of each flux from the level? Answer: 0.23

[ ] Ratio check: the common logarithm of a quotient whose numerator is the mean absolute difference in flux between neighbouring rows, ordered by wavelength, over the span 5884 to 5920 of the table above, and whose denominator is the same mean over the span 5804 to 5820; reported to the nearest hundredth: 0.16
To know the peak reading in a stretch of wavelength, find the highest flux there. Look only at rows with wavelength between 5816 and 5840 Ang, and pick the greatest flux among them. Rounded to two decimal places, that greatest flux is 11.98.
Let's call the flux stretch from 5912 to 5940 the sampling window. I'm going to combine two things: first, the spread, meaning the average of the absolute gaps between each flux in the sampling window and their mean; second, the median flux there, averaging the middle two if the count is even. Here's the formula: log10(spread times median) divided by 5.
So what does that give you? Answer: 0.136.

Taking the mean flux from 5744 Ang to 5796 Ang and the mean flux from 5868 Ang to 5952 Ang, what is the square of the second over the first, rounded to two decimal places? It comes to 1.02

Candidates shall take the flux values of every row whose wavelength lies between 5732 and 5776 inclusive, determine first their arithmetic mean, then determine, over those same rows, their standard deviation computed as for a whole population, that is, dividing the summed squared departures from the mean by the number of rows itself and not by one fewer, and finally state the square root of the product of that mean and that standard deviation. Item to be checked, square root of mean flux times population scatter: 2.65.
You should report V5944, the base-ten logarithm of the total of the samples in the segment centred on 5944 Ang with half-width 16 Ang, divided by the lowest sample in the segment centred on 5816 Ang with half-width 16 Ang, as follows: 0.890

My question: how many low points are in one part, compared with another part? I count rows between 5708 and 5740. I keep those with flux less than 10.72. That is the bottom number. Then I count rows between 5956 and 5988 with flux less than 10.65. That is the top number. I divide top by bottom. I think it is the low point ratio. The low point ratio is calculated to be 0.1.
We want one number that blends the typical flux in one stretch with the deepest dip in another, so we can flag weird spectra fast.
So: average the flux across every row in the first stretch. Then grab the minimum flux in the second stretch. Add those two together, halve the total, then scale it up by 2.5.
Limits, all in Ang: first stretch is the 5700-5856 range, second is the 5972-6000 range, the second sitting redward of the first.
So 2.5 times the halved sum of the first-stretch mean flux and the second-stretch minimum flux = 26.8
